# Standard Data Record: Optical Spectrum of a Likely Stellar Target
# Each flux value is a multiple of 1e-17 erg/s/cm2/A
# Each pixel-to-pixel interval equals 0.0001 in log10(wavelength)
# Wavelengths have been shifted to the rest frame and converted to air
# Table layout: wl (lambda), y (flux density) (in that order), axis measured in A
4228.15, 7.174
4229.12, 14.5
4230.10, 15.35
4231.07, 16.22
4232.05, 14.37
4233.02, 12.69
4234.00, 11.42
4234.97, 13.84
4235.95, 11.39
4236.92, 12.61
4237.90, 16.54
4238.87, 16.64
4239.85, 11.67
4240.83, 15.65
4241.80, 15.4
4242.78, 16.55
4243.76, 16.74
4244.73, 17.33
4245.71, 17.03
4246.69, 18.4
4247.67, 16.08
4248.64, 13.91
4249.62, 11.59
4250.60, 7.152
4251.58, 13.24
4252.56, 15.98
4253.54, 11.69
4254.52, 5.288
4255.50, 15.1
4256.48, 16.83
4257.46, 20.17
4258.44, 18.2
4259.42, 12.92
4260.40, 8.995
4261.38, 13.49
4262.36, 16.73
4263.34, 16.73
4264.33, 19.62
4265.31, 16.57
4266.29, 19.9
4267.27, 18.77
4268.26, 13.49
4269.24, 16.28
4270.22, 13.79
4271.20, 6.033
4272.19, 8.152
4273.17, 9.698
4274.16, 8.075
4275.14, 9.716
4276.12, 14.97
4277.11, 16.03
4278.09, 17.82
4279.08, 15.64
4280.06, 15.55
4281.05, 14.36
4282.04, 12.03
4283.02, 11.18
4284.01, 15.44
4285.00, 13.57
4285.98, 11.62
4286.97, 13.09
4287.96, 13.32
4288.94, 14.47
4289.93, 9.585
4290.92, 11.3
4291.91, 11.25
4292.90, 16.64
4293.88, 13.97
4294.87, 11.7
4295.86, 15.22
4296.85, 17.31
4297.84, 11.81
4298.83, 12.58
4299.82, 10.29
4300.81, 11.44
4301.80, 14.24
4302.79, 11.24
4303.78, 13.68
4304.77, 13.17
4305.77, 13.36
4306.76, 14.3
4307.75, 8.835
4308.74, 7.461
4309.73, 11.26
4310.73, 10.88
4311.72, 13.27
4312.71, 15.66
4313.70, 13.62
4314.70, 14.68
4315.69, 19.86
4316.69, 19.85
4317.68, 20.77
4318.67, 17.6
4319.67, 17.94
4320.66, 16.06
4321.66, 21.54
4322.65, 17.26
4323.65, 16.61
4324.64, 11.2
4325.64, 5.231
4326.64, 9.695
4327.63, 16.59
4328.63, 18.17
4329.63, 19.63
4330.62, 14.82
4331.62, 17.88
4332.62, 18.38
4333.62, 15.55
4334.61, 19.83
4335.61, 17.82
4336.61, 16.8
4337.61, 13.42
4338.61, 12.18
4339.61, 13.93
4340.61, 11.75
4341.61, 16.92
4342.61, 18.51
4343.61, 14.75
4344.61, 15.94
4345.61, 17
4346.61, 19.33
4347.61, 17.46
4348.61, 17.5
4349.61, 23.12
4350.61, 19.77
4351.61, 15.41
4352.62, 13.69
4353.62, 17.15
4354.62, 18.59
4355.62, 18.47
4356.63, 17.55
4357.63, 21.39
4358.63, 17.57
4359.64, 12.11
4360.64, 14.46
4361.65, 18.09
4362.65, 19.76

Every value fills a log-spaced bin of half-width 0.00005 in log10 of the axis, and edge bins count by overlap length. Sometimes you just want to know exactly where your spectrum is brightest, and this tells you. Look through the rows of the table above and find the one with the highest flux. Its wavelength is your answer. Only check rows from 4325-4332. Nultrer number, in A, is 4329.63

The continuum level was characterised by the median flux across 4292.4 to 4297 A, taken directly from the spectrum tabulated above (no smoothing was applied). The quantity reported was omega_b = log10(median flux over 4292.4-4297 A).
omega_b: 1.18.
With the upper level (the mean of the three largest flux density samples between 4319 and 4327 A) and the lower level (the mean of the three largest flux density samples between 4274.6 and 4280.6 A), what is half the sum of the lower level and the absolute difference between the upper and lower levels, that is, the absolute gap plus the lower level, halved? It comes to 9.5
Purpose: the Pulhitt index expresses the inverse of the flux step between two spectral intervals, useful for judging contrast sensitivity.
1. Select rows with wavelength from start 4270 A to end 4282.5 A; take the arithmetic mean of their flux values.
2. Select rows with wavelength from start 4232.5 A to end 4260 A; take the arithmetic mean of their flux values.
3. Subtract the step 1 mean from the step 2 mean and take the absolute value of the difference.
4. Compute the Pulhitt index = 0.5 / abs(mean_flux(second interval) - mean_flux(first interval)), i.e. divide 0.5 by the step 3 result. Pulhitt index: 0.26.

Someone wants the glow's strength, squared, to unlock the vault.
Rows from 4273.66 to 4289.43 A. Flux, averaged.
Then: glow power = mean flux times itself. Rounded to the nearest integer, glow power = 184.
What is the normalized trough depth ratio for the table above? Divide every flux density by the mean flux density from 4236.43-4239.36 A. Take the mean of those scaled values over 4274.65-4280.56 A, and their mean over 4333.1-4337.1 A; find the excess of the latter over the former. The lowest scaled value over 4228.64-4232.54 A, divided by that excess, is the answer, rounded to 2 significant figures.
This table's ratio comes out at 5.6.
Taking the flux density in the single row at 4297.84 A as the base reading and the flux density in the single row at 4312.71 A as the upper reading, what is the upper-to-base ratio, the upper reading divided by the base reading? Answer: 1.3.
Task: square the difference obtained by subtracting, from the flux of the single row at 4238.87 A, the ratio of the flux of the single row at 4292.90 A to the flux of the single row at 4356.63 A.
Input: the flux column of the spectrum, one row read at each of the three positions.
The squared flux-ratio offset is 246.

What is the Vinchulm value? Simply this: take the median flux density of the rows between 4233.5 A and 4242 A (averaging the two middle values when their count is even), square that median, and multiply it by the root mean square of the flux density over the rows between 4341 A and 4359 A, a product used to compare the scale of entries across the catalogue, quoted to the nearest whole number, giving 3432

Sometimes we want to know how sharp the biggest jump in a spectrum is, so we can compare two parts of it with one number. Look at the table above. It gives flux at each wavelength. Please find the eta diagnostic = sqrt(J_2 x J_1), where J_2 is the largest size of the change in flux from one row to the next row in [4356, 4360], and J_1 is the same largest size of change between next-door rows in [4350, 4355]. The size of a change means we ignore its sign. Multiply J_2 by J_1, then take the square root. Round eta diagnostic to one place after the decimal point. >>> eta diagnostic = 4.9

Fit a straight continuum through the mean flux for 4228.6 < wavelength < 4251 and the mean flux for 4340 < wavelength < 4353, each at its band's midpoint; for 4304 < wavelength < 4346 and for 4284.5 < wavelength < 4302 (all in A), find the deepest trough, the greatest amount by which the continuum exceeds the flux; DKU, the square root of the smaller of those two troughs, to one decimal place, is 2.5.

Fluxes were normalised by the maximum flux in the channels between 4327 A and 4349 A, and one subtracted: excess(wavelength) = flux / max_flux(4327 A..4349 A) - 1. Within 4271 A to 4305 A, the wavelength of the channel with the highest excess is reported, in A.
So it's 4278.09 A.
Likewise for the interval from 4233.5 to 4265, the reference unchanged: 4257.46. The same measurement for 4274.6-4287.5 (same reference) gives 4278.09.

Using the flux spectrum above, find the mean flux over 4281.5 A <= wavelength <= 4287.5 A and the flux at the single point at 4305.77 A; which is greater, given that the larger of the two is 13.4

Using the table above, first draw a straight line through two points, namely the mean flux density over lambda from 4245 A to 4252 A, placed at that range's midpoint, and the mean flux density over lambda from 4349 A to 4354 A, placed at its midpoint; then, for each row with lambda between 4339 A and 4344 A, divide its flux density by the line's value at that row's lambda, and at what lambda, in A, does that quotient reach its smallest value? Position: 4340.61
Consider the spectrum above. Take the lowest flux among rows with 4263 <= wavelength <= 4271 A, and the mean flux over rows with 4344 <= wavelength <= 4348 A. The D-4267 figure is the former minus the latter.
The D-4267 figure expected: -3.9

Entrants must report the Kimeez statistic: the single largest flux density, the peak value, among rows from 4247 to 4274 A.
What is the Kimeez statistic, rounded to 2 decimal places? 20.17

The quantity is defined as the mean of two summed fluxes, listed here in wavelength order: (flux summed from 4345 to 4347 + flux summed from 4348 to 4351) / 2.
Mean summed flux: 48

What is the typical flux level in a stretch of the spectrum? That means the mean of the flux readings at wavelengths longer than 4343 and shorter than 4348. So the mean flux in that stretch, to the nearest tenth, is 16.9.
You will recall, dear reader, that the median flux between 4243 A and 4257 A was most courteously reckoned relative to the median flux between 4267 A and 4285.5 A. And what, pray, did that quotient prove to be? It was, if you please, 1.1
